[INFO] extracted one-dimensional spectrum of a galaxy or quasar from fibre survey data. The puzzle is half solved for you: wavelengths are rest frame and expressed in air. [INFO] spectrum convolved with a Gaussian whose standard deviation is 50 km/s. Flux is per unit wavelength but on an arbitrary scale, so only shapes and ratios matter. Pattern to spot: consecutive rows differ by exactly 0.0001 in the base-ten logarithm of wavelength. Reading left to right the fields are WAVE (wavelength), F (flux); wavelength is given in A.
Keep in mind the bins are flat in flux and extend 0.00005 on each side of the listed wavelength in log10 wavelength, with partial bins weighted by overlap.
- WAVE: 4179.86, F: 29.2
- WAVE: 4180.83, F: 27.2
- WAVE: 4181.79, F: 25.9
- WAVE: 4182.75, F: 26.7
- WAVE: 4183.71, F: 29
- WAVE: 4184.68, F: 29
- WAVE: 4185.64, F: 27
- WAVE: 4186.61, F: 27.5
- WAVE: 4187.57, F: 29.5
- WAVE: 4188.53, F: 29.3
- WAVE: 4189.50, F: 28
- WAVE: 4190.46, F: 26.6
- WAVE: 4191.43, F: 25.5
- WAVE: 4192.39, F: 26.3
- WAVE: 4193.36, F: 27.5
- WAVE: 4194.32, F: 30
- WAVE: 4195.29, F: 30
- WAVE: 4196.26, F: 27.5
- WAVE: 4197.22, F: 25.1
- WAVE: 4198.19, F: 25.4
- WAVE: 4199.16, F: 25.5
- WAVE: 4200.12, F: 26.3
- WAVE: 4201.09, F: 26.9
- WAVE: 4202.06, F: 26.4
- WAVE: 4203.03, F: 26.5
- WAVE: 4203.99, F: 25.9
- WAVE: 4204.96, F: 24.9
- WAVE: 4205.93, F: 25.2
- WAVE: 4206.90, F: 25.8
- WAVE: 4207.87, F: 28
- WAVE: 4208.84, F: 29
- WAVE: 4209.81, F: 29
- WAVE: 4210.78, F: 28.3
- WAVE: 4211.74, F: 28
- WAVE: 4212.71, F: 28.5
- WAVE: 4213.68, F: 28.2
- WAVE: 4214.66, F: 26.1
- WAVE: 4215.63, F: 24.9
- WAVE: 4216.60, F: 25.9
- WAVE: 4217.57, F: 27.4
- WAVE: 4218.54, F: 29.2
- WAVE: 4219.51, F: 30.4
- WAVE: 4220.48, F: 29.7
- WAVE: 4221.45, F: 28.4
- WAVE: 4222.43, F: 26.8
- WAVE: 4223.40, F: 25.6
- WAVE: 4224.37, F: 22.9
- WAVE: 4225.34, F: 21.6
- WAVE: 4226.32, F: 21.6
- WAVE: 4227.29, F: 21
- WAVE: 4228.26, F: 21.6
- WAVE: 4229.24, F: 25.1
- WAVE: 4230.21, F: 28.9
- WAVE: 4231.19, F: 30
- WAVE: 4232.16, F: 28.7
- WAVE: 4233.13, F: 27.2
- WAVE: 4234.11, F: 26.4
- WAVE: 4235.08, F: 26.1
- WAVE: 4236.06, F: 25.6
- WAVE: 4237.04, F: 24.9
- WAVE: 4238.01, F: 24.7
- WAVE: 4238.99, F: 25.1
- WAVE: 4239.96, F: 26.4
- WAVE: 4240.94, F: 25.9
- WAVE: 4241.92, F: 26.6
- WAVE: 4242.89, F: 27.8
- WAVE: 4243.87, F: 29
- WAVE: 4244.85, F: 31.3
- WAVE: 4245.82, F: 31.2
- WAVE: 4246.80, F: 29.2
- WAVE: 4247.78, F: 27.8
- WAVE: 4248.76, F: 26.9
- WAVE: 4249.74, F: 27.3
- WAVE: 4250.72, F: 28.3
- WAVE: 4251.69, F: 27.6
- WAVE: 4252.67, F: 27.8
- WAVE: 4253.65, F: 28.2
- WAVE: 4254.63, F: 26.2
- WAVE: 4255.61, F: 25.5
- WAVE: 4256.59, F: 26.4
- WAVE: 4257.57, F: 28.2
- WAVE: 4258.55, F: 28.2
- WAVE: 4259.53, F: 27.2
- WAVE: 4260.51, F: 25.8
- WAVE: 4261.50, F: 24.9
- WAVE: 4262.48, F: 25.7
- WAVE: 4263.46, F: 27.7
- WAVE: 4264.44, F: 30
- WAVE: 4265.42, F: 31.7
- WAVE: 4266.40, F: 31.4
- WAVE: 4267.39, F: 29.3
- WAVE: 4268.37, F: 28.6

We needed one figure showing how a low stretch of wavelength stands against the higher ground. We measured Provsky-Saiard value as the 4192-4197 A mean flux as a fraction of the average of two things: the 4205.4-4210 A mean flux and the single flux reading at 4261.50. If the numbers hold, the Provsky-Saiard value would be 1.08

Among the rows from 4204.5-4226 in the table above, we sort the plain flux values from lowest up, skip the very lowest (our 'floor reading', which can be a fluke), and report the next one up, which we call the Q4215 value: 22.9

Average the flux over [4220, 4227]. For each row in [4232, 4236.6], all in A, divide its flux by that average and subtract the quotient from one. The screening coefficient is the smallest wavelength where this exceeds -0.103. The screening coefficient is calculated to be 4233.13 A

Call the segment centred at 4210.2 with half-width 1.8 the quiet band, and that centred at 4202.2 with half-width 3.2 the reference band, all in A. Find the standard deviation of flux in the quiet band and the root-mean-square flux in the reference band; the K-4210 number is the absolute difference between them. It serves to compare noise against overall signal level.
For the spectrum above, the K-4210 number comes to 25.6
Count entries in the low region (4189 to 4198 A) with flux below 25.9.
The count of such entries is 2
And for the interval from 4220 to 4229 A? 6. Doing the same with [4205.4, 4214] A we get 2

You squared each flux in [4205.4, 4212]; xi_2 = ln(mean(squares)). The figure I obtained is 6.64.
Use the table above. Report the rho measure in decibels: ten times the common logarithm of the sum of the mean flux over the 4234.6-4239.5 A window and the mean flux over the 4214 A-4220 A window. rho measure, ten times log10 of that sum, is 17.2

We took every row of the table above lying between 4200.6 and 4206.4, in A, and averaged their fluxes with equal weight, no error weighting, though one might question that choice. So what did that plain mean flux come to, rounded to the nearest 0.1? 26.0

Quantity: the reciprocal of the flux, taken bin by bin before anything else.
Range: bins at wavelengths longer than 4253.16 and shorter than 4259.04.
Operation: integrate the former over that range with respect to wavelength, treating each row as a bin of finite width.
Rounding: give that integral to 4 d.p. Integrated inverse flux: 0.2172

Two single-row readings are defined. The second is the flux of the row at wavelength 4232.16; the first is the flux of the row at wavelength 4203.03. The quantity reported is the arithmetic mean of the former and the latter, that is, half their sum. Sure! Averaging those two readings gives 27.6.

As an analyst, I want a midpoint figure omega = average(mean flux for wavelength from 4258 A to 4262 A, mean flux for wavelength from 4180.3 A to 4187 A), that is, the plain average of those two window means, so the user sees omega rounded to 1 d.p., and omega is 27.0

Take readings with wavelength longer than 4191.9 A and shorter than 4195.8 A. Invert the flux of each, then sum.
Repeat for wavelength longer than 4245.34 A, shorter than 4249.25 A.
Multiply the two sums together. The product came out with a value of 0.020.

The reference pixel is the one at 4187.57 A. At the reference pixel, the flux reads 29.5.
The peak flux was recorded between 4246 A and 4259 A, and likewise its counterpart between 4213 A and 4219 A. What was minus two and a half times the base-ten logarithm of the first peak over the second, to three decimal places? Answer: 0.000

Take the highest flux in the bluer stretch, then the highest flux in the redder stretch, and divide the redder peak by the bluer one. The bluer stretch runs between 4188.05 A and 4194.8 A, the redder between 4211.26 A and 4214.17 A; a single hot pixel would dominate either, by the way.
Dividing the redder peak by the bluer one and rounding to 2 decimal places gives 0.95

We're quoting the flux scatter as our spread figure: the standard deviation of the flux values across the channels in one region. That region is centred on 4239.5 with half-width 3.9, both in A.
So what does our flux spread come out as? 1.0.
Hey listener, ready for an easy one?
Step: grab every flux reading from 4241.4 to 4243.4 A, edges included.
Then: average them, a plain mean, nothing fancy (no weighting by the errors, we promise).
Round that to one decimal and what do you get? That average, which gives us 27.2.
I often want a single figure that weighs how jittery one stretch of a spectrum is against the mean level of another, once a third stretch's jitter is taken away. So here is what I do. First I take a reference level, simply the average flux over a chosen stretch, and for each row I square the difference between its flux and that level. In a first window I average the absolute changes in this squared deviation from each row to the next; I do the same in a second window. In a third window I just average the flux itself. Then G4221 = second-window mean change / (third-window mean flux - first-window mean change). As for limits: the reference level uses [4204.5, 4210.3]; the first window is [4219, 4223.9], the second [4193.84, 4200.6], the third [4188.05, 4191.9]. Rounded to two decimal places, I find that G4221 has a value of 0.11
